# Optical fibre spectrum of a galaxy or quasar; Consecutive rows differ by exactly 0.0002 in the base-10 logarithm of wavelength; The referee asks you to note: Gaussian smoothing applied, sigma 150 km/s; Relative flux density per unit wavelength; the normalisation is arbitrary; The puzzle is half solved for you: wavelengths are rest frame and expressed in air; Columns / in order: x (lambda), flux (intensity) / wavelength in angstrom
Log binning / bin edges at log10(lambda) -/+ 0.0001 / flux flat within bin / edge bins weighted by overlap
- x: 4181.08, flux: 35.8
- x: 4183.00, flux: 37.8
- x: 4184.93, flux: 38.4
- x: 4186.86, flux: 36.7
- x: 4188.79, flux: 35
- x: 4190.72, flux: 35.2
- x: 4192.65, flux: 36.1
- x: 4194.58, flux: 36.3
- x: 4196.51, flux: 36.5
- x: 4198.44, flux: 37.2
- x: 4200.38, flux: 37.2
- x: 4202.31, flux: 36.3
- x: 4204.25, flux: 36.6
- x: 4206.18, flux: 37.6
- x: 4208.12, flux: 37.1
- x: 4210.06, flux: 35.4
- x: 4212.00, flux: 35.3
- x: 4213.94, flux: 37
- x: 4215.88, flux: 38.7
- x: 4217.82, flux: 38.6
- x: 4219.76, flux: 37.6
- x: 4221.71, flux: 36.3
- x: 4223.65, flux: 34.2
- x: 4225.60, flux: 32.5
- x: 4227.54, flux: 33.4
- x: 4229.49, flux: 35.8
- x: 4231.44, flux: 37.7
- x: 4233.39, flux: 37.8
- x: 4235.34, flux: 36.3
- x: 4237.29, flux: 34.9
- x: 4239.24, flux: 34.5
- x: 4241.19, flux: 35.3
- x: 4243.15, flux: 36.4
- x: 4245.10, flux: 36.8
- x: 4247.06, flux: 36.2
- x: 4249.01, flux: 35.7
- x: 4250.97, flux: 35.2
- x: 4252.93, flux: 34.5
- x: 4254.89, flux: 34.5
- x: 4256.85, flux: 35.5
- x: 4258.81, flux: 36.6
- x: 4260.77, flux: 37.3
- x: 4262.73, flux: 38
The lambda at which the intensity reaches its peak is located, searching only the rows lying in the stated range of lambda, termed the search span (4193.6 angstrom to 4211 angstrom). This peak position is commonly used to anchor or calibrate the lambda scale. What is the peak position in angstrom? 4206.18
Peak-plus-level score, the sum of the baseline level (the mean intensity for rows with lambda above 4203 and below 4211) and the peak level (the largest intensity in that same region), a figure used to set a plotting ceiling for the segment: 74.3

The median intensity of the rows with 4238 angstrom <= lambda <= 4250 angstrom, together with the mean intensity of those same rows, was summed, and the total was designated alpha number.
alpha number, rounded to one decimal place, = 71.8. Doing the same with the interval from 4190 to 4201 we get 72.8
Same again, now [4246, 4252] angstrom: 71.4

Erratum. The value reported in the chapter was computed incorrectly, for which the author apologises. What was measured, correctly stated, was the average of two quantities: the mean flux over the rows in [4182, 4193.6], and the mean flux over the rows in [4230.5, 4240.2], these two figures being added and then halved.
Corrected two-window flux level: 36.4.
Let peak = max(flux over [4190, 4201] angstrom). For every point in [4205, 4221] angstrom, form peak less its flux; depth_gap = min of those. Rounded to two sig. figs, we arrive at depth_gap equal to -1.5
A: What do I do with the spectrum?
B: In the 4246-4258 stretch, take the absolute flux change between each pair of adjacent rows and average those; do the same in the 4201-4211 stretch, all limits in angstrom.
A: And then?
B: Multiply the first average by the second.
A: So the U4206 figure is 0.5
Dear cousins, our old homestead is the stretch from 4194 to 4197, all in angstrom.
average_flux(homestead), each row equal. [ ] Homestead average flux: 36.4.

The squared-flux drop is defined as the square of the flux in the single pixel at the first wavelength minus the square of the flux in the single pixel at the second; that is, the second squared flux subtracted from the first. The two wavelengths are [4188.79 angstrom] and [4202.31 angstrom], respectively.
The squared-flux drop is -93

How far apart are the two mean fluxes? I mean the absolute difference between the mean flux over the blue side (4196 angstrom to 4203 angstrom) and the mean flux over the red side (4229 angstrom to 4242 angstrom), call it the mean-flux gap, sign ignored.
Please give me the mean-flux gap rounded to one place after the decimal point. 0.8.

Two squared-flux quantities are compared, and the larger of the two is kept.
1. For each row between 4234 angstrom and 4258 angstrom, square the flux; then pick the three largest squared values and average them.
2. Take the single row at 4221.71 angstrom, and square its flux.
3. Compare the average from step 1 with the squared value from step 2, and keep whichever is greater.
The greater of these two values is 1332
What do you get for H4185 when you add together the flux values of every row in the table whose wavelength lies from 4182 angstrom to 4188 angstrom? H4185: 113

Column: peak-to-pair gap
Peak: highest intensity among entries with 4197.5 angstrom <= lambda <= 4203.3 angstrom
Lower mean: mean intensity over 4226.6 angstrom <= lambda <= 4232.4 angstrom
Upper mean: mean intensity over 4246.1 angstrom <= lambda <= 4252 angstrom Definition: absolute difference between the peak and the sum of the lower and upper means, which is 34.1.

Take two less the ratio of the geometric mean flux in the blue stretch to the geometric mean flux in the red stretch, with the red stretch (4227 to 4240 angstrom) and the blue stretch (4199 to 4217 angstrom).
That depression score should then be 0.97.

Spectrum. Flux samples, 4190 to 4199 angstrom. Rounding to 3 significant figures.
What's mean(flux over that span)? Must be 36.3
